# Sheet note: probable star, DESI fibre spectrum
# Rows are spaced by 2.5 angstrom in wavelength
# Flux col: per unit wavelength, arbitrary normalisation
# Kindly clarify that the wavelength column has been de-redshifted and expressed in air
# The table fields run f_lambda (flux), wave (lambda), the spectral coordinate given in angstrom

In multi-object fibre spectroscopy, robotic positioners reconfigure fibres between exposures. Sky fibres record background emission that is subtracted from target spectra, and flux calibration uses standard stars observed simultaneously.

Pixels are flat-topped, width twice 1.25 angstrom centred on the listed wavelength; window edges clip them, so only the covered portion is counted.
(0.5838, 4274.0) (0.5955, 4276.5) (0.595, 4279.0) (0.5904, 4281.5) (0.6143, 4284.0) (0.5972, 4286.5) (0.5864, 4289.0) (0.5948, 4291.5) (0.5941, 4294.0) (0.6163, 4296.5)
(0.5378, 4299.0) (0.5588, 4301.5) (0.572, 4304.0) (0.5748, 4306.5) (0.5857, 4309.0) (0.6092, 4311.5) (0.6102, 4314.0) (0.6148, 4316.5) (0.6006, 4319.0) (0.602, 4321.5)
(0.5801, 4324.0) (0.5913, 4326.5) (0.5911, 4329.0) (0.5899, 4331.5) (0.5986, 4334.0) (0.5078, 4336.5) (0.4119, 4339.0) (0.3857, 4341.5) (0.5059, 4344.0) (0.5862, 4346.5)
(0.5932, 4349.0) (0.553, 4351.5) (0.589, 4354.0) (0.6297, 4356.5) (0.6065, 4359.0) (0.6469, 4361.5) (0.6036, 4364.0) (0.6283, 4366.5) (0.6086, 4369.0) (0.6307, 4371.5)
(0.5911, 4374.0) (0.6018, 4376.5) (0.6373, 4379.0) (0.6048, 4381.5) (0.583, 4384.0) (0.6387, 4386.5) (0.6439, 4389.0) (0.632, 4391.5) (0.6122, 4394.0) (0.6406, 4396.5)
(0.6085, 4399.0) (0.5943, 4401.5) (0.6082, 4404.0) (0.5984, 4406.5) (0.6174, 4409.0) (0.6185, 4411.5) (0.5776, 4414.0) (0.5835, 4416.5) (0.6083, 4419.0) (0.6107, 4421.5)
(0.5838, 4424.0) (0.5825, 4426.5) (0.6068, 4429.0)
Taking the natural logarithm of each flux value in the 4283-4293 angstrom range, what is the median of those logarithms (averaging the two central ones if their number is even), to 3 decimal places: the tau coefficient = -0.518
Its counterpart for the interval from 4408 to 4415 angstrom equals -0.482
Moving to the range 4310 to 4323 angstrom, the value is -0.496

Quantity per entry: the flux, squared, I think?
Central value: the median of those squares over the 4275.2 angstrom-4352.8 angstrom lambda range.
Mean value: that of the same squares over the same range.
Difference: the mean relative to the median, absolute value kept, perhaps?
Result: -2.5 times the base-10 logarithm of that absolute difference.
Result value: 4.3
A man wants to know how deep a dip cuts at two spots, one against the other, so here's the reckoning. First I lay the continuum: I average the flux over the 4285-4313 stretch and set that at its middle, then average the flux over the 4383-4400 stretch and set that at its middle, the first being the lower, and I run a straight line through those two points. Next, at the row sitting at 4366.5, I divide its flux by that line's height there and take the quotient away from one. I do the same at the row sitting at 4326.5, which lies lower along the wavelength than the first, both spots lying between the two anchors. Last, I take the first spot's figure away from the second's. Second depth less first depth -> 0.03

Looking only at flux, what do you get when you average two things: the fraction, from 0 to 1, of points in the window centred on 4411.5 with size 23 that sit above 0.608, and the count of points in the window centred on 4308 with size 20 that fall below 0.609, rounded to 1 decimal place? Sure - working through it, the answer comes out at 2.8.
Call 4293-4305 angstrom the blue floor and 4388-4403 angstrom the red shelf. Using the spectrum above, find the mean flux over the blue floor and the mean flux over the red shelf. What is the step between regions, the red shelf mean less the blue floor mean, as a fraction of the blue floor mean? 0.080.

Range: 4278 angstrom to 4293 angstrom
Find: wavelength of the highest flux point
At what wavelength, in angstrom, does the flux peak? 4284.0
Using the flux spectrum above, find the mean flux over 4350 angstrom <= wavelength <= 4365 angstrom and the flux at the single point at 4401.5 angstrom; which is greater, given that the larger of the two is 0.605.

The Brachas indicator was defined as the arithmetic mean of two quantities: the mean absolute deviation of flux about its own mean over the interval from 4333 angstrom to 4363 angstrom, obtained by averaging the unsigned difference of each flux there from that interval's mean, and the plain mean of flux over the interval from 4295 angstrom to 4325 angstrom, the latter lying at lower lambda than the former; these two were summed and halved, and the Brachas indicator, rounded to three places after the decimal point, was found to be 0.327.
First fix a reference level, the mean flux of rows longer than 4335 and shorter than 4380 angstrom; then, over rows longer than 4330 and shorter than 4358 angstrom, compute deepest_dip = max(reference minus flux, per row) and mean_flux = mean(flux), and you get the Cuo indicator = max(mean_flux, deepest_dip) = 0.54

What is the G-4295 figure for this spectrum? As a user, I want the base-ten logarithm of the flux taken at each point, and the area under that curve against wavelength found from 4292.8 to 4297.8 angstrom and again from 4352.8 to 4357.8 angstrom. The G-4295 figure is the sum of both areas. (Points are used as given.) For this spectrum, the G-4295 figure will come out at -2.17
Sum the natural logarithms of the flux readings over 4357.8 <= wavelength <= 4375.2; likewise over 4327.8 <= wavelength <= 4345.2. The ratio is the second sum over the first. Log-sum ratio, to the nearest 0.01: 1.41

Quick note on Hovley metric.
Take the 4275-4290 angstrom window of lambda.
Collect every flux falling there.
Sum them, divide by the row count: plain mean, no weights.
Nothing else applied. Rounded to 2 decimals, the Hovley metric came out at 0.60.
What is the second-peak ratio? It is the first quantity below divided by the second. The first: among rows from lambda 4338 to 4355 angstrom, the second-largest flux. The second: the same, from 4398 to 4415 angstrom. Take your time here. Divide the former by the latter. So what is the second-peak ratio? 0.95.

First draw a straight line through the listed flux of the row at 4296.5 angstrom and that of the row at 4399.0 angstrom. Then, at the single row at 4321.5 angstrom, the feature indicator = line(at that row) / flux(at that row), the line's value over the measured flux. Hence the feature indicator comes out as 1.02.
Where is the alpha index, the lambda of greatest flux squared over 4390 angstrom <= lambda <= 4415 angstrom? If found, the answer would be 4396.5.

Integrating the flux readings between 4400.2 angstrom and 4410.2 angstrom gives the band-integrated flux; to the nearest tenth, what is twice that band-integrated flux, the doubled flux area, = 12.1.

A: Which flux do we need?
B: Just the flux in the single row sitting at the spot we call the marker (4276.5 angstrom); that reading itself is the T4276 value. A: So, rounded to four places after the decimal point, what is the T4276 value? 0.5955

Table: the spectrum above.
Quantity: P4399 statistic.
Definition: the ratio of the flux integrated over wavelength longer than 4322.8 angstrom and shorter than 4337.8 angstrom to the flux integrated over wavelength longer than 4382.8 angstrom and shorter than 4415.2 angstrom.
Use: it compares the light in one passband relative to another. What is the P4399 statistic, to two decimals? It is 0.43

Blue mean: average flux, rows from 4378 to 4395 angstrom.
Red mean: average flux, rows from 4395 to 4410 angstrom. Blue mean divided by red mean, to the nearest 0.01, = 1.02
